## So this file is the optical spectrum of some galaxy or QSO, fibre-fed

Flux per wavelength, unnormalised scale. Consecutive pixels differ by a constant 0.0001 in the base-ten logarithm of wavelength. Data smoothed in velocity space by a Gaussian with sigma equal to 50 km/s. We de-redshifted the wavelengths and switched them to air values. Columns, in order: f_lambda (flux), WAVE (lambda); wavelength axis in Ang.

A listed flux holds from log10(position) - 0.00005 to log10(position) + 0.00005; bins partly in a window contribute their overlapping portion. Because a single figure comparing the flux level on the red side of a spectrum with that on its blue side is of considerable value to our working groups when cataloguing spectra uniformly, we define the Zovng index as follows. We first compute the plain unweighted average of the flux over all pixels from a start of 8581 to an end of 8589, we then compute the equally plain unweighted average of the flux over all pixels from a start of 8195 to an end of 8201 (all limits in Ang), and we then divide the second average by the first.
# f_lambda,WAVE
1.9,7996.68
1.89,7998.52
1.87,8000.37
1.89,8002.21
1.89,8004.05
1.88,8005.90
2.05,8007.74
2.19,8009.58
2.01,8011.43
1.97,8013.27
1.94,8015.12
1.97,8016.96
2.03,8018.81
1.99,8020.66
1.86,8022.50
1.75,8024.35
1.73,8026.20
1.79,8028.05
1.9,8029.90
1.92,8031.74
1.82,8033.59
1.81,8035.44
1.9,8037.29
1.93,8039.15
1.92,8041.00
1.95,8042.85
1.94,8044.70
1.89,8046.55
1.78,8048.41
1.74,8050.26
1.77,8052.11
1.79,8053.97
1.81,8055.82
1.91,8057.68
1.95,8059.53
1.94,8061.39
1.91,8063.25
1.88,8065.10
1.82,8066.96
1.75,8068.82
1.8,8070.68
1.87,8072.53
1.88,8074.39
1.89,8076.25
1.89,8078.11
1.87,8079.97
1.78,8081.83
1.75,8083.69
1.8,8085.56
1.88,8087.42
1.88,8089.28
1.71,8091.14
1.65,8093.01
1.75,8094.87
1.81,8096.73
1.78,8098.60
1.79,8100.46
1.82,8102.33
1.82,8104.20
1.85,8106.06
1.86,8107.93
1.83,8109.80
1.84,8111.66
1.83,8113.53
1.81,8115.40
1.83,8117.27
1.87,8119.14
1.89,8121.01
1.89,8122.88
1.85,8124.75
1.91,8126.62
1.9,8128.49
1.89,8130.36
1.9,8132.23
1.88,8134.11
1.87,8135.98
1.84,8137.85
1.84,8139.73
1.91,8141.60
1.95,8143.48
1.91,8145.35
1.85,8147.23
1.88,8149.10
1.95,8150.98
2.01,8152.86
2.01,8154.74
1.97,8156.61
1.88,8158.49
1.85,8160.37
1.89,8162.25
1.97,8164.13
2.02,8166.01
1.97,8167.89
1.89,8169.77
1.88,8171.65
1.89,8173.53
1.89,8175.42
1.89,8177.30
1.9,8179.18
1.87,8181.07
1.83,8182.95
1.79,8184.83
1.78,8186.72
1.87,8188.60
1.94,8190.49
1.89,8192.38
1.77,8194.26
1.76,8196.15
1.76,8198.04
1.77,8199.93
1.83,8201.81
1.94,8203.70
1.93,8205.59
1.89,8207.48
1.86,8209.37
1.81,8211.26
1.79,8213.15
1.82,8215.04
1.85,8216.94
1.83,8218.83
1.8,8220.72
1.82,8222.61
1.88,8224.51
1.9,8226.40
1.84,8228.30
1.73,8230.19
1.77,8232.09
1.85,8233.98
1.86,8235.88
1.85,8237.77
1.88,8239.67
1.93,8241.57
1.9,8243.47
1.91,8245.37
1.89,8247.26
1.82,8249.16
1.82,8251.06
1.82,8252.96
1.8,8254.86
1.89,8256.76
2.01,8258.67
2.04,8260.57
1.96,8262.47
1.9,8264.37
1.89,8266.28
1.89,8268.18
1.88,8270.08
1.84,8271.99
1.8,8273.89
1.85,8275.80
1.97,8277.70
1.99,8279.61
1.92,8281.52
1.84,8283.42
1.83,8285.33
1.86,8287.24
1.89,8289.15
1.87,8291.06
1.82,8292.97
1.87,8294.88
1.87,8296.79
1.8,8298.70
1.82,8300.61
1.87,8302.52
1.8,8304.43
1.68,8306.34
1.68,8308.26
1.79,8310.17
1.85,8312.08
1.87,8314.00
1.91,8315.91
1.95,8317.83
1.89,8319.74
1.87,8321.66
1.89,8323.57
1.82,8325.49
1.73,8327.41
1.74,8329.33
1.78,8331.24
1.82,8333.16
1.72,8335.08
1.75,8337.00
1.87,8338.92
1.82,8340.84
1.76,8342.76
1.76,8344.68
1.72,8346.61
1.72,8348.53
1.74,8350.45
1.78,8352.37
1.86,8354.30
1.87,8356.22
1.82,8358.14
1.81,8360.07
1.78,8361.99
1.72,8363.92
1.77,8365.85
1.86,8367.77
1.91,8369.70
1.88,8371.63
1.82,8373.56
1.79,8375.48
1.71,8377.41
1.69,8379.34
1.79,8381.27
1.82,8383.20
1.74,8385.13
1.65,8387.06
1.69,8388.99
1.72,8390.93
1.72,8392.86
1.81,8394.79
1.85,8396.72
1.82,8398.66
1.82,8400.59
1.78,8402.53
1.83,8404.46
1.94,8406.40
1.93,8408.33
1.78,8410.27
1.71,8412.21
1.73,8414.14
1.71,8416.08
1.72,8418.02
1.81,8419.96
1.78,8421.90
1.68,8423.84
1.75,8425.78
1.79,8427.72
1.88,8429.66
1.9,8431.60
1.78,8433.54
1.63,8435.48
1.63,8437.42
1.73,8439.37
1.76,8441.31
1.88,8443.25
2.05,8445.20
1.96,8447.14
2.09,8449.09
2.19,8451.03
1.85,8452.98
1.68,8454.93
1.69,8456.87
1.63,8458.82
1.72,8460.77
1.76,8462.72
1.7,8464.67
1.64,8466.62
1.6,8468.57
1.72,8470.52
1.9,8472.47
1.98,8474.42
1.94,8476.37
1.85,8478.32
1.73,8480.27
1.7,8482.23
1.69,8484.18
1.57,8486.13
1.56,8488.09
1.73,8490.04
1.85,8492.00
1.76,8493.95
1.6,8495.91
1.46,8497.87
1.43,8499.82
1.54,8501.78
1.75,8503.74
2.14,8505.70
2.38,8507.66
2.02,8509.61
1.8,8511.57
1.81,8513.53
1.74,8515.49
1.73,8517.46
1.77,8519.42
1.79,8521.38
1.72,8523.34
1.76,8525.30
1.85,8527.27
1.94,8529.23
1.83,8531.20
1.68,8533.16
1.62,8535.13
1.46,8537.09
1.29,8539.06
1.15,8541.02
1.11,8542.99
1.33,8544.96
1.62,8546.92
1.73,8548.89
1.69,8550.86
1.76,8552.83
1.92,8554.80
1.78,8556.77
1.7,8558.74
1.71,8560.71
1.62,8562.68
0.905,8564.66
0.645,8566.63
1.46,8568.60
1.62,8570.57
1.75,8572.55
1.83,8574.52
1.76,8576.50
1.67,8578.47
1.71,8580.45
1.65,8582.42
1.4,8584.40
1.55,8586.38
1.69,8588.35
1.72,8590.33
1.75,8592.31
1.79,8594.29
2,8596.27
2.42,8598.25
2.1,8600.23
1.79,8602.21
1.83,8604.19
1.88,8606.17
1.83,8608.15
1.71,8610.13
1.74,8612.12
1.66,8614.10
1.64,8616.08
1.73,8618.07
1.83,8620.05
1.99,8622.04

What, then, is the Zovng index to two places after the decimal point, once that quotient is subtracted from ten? 8.88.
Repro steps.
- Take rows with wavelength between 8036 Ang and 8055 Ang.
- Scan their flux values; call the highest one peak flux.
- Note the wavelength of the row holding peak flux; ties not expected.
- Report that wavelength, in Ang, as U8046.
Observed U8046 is 8042.85 Ang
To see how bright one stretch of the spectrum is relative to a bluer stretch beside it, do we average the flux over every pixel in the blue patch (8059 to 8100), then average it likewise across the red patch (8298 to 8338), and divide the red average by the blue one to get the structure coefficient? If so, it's 0.99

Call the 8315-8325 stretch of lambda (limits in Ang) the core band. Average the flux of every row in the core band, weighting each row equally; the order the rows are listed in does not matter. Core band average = 1.90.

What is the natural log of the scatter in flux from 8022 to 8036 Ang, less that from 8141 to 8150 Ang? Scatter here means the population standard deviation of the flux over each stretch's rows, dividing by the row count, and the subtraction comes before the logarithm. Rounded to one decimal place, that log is -3.5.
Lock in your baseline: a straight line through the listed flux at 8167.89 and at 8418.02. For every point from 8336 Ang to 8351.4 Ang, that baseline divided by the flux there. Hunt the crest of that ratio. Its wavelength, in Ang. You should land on 8346.61 Ang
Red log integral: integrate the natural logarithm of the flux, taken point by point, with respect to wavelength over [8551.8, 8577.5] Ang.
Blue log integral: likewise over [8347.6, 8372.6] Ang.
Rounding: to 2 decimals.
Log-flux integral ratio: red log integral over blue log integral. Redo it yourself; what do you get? 0.72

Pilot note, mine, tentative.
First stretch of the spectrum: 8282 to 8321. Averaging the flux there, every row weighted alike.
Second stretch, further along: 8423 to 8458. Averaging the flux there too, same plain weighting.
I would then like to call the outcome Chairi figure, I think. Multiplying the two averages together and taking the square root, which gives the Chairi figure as 1.83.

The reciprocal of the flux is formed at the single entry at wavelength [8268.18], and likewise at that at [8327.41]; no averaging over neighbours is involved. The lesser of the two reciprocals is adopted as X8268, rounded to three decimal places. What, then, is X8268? 0.529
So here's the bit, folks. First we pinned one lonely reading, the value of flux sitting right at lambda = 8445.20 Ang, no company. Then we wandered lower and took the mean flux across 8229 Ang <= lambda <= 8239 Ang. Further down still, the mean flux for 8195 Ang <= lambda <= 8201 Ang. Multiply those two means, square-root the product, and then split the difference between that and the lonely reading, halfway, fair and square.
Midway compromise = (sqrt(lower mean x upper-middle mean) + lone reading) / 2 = 1.92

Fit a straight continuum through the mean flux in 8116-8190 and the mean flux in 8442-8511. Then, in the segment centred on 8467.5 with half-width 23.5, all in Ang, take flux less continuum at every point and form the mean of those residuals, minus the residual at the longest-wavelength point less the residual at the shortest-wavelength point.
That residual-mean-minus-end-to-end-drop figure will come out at 0.30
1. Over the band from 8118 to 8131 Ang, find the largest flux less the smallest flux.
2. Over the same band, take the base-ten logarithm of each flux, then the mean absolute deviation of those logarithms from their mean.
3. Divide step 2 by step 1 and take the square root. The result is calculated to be 0.238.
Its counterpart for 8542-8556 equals 0.281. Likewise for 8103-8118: 0.240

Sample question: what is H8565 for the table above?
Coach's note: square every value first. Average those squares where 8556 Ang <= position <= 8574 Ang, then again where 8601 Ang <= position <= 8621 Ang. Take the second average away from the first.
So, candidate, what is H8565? -0.8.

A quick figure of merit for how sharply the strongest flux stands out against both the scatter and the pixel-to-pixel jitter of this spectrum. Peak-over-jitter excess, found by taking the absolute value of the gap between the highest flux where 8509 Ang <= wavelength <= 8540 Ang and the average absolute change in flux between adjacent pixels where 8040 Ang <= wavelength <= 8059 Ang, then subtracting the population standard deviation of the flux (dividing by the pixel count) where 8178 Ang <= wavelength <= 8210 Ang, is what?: 1.91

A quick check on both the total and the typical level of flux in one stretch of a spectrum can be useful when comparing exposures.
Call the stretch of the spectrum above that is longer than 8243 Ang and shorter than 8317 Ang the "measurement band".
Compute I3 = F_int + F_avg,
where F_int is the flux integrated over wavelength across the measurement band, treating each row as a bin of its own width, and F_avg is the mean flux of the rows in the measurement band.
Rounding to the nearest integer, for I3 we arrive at 140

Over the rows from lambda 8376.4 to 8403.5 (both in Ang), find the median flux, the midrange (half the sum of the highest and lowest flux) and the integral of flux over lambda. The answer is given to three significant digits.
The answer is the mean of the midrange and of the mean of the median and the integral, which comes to 13.2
